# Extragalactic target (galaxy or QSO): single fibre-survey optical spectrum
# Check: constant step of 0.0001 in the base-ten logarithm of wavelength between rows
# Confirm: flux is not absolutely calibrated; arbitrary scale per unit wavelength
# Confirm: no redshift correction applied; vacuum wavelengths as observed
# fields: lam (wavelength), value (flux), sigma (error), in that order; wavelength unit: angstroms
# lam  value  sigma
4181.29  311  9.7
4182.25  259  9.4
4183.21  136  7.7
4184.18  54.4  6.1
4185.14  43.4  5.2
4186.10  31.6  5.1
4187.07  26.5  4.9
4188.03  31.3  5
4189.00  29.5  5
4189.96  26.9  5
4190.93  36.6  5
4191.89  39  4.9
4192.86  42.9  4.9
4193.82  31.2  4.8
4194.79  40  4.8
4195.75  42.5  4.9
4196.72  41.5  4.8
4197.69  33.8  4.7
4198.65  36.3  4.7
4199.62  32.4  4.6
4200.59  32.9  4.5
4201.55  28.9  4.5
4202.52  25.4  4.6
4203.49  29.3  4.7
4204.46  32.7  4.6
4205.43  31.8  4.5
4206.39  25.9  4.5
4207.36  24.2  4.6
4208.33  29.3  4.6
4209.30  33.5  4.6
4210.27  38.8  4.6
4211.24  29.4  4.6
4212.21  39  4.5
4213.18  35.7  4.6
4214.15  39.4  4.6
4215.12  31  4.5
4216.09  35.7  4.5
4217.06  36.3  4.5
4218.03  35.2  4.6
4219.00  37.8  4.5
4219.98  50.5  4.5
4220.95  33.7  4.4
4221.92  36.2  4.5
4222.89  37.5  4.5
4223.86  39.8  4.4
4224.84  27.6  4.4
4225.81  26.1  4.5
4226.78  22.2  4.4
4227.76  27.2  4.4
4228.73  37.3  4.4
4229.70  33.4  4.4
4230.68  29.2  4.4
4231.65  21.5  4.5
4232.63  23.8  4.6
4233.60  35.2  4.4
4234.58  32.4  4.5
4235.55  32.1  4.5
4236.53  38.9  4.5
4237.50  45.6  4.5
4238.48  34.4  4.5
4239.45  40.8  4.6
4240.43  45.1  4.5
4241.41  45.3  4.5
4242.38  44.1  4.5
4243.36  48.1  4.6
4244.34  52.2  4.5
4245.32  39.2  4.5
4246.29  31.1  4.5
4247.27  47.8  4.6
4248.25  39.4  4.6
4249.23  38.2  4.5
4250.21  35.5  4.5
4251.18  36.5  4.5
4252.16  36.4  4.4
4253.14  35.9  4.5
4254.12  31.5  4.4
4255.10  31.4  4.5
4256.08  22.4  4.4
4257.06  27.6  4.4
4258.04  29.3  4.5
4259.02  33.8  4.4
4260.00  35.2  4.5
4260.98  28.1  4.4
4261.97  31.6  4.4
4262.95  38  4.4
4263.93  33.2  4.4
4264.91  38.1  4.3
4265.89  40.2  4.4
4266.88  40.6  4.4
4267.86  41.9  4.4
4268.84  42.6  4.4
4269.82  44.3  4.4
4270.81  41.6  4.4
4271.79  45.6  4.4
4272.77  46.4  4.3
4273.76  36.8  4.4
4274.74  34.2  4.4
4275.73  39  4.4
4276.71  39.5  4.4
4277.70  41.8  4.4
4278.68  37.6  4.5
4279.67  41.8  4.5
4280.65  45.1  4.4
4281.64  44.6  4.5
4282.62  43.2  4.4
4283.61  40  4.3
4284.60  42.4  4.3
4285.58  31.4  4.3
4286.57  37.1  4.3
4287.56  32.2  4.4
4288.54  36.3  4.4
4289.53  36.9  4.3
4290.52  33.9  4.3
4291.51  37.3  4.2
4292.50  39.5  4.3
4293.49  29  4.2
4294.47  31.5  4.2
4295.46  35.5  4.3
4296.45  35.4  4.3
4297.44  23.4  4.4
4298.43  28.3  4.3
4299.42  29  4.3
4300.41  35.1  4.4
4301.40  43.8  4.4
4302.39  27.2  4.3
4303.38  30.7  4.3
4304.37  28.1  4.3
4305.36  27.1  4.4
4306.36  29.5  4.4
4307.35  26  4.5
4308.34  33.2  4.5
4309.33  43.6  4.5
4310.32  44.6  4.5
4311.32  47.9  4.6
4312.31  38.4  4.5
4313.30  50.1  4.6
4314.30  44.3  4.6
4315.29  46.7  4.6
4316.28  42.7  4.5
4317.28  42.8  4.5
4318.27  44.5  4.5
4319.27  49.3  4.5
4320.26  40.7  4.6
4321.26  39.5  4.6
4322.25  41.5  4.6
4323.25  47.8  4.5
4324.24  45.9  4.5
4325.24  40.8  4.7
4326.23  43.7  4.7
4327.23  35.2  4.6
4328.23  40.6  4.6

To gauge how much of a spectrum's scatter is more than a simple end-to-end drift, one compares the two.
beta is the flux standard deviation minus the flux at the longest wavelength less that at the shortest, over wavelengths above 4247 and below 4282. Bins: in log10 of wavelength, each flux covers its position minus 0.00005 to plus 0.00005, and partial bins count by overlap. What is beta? 9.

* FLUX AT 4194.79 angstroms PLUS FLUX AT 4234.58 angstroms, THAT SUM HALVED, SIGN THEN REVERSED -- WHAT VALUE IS -36.2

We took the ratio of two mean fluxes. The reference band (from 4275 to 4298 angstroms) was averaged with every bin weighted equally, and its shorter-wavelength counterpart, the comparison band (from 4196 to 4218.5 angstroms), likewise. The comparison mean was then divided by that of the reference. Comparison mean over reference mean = 0.89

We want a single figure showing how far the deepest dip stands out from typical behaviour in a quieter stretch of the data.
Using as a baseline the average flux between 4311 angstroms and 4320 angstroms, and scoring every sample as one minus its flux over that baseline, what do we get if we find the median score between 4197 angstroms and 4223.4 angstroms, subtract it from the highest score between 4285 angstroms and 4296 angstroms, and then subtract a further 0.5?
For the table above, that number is -0.40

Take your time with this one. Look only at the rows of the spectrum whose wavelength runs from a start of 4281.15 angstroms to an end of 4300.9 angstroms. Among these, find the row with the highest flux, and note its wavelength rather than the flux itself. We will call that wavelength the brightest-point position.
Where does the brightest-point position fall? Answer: 4281.64 angstroms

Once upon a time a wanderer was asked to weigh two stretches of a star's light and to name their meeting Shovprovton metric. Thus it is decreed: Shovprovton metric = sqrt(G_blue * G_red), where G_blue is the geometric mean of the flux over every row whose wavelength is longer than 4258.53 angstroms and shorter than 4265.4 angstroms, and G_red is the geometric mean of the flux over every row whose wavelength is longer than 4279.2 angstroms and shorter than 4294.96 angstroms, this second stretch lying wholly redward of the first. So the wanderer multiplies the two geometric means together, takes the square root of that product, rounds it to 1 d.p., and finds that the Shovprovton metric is 35.5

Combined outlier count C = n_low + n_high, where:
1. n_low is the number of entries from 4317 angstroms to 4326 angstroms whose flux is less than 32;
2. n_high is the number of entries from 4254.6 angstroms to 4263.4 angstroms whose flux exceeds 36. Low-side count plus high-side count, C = 1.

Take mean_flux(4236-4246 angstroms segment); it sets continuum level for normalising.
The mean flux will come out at 43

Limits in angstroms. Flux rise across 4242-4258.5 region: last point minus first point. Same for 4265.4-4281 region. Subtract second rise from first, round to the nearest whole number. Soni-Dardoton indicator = -20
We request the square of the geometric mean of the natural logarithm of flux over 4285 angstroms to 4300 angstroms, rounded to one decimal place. 12.2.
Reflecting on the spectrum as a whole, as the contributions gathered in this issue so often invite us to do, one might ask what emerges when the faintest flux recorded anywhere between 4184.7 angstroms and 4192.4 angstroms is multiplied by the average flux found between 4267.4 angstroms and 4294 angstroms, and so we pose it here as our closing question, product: 1042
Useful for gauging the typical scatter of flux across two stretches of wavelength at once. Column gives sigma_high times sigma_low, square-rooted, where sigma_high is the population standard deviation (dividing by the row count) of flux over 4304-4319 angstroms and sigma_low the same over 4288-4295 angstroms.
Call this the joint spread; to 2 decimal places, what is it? 5.20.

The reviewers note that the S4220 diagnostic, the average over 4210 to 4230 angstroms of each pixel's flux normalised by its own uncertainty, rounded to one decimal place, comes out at 7.7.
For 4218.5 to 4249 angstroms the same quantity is 8.2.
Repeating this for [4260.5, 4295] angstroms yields 8.8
